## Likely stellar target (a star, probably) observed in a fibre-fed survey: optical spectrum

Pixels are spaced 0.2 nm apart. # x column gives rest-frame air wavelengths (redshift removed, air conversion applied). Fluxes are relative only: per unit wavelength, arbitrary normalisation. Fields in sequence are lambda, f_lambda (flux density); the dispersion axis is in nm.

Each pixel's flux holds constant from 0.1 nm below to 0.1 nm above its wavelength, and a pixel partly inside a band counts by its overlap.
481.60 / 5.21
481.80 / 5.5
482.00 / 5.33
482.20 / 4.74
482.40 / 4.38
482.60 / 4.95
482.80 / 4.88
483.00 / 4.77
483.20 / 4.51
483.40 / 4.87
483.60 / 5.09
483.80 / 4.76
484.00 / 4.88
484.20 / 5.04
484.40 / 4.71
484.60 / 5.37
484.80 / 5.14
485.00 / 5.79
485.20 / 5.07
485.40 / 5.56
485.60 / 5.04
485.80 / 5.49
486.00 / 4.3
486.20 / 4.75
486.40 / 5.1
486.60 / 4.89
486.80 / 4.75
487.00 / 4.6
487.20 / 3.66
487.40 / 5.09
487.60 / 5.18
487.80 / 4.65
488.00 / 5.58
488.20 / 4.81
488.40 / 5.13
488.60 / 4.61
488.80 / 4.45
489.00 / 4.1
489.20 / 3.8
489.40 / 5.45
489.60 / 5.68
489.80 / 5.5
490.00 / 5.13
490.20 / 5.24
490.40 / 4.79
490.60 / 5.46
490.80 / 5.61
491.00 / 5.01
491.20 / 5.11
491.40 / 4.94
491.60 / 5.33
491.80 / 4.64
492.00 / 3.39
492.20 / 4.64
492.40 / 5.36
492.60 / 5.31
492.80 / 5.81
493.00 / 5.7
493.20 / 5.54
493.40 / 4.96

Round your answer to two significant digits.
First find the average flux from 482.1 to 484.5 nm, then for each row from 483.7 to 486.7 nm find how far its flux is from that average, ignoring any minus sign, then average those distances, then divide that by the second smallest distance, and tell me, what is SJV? 7.3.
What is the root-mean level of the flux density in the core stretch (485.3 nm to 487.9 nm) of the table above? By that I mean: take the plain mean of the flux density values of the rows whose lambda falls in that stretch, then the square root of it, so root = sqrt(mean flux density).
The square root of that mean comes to 2.20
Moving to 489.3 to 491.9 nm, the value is 2.29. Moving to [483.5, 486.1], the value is 2.26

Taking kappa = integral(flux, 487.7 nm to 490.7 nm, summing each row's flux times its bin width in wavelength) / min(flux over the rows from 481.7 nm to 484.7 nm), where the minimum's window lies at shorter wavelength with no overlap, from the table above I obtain 3.40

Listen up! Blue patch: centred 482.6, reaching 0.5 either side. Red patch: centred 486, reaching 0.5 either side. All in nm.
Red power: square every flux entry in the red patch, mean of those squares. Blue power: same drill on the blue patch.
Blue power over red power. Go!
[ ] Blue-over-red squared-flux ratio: 0.92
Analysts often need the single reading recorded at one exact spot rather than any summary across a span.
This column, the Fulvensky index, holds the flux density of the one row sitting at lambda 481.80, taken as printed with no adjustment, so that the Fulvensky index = 5.5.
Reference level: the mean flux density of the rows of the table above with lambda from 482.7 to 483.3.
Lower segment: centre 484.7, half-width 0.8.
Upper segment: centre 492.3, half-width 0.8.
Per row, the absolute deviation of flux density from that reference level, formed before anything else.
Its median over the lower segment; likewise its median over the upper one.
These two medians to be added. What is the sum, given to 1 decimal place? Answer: 1.0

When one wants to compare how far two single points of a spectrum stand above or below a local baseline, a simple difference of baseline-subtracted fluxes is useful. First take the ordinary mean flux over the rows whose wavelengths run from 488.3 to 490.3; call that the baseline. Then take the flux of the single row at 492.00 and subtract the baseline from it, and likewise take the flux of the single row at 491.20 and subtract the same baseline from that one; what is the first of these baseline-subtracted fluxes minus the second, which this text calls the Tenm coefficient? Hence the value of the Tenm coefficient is -1.7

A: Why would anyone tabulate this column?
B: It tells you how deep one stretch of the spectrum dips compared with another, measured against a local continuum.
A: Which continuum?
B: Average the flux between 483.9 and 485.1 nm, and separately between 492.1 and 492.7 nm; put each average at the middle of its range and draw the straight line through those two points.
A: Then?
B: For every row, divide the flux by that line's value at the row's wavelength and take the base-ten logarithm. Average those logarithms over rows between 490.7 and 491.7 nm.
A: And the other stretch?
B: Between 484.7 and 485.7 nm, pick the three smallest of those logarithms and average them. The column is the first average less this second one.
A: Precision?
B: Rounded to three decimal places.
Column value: 0.013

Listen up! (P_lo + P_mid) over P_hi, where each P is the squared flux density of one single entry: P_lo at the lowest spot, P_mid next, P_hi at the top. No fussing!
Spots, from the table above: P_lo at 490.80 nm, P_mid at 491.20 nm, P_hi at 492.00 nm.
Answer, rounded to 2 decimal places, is 5.01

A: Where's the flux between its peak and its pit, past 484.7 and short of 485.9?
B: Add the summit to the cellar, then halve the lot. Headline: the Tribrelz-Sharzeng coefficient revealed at 5.4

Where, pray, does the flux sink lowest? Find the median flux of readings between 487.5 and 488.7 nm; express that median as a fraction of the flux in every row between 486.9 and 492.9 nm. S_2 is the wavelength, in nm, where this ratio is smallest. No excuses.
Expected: 492.80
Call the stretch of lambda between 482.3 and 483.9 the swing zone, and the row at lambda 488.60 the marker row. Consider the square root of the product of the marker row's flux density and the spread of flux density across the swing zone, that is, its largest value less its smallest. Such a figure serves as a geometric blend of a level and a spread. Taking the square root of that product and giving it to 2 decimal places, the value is 1.81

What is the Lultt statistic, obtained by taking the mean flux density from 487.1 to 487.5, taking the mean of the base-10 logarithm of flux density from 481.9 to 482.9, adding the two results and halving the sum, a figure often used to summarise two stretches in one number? 2.530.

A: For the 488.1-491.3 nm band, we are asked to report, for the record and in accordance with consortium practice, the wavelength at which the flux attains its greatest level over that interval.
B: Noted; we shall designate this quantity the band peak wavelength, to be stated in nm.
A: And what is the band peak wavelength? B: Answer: 489.60 nm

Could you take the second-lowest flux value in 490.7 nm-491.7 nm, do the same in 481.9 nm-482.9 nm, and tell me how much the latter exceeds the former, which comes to -0.3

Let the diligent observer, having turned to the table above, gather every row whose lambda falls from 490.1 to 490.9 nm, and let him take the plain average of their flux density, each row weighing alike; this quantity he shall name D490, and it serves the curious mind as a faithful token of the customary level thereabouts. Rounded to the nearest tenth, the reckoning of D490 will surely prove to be 5.3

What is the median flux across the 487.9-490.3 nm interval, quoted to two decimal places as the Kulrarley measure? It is 5.13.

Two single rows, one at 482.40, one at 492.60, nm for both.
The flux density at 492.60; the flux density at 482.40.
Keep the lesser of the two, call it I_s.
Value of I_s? 4.4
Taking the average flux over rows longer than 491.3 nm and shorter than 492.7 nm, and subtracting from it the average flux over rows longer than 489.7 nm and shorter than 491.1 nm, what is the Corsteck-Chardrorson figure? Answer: -0.4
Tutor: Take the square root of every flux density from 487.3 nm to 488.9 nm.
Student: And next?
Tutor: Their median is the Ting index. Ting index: 2.22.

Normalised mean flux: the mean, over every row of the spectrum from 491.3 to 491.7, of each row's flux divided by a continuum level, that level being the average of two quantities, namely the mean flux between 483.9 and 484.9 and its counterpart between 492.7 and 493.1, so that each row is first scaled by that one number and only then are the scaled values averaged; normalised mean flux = 0.95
